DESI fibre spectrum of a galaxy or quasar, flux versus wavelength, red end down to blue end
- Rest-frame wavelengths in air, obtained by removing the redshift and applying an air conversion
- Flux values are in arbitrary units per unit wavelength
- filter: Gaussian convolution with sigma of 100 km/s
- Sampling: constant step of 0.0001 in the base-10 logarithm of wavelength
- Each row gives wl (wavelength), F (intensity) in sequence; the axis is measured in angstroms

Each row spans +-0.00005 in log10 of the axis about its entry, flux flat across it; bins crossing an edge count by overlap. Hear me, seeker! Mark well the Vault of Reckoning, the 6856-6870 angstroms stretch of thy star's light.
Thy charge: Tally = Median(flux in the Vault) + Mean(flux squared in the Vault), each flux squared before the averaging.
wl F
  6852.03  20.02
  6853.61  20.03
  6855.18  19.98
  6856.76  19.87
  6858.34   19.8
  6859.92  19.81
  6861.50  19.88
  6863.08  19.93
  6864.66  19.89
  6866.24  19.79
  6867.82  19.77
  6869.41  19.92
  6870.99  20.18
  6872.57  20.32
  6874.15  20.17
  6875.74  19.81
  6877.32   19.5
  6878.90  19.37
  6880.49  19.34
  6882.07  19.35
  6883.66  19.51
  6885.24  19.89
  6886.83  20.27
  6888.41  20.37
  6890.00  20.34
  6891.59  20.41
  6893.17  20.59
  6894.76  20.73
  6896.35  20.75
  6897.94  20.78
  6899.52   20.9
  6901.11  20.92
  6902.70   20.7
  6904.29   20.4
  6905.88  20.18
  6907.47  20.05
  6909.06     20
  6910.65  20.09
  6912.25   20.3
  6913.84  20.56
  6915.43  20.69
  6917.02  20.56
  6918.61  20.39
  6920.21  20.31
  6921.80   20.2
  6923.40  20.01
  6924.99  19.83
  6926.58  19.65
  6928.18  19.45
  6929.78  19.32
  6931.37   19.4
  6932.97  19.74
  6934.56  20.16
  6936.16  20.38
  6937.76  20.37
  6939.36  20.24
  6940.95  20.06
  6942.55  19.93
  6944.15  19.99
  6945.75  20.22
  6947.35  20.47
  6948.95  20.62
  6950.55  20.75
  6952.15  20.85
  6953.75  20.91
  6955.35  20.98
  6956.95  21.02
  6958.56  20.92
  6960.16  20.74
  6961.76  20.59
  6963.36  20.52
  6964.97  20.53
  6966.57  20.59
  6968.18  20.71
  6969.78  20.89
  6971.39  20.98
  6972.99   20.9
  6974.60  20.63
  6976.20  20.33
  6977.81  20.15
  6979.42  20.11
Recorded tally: 414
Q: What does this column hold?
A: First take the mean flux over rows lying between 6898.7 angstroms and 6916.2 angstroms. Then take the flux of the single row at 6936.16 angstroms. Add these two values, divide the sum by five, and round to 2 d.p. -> 8.16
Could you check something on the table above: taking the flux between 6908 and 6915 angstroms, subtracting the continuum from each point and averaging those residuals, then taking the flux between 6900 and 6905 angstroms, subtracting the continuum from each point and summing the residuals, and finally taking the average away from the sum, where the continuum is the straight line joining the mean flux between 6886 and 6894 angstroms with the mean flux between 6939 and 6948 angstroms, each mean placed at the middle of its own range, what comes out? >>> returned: 1.1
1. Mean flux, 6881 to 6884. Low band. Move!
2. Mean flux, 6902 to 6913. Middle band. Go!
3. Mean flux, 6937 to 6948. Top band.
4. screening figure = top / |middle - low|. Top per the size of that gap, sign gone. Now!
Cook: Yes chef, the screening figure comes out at 25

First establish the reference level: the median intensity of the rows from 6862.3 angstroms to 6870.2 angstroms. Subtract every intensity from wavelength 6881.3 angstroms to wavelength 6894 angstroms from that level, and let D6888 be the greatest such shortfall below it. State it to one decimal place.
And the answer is 0.5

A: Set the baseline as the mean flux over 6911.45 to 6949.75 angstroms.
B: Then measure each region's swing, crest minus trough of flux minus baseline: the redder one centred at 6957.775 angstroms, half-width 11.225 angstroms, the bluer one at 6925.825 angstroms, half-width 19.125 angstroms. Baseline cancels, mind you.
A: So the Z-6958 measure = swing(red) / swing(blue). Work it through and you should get 0.40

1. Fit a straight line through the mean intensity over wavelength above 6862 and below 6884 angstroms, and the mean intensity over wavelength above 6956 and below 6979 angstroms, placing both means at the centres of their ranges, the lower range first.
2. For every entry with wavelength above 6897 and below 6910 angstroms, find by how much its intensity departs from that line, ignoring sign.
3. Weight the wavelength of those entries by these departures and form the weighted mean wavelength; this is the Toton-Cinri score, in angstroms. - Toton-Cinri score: 6901.1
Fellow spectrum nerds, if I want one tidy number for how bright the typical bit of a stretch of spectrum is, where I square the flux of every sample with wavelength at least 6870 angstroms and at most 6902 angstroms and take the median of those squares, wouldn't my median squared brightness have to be 412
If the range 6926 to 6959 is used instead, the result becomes 410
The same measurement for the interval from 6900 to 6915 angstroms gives 412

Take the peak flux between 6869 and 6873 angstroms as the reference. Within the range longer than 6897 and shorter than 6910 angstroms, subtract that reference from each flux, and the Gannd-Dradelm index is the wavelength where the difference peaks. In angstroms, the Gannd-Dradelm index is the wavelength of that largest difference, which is 6901.11 angstroms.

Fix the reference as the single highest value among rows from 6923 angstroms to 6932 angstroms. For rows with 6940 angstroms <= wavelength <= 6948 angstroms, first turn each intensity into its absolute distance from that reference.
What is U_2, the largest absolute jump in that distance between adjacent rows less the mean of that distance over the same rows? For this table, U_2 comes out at 0.09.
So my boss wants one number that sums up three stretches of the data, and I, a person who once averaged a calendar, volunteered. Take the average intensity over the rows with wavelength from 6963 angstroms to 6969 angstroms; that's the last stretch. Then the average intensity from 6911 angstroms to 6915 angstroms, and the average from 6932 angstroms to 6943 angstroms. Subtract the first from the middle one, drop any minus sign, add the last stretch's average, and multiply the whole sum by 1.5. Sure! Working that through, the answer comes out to 31.3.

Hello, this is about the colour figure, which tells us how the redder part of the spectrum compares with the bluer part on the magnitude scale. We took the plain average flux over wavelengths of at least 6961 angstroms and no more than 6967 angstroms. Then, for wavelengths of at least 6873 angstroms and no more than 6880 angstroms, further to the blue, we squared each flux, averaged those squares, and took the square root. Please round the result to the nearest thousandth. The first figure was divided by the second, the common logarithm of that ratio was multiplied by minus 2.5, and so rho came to -0.045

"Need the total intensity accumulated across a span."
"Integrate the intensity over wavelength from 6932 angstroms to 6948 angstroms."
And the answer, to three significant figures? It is 322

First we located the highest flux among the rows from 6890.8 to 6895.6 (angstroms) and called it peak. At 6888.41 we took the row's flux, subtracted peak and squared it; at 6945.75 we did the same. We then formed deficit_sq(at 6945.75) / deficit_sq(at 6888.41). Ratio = 2.0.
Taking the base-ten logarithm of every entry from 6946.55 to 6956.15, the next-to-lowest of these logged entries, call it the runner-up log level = 1.31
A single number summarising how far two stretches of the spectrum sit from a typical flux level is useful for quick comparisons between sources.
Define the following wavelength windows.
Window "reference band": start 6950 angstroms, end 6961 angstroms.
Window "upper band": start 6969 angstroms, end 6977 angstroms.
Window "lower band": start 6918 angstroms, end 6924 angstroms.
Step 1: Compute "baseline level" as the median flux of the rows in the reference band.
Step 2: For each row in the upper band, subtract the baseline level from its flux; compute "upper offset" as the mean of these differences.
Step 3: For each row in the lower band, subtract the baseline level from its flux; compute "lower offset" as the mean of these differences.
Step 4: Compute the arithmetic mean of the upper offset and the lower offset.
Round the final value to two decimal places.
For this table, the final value -0.42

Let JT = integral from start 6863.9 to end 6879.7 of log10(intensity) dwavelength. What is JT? 20.5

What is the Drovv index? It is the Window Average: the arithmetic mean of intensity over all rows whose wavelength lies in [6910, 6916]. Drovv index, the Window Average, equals 20.4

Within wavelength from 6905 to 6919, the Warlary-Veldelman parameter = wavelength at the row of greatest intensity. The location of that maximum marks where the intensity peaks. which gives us 6915.43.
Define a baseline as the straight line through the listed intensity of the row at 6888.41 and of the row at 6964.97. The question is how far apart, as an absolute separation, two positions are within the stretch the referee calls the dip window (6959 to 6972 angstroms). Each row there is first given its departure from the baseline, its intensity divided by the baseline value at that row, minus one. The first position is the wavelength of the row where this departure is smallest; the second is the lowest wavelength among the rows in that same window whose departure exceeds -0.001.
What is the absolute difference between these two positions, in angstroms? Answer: 3.2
